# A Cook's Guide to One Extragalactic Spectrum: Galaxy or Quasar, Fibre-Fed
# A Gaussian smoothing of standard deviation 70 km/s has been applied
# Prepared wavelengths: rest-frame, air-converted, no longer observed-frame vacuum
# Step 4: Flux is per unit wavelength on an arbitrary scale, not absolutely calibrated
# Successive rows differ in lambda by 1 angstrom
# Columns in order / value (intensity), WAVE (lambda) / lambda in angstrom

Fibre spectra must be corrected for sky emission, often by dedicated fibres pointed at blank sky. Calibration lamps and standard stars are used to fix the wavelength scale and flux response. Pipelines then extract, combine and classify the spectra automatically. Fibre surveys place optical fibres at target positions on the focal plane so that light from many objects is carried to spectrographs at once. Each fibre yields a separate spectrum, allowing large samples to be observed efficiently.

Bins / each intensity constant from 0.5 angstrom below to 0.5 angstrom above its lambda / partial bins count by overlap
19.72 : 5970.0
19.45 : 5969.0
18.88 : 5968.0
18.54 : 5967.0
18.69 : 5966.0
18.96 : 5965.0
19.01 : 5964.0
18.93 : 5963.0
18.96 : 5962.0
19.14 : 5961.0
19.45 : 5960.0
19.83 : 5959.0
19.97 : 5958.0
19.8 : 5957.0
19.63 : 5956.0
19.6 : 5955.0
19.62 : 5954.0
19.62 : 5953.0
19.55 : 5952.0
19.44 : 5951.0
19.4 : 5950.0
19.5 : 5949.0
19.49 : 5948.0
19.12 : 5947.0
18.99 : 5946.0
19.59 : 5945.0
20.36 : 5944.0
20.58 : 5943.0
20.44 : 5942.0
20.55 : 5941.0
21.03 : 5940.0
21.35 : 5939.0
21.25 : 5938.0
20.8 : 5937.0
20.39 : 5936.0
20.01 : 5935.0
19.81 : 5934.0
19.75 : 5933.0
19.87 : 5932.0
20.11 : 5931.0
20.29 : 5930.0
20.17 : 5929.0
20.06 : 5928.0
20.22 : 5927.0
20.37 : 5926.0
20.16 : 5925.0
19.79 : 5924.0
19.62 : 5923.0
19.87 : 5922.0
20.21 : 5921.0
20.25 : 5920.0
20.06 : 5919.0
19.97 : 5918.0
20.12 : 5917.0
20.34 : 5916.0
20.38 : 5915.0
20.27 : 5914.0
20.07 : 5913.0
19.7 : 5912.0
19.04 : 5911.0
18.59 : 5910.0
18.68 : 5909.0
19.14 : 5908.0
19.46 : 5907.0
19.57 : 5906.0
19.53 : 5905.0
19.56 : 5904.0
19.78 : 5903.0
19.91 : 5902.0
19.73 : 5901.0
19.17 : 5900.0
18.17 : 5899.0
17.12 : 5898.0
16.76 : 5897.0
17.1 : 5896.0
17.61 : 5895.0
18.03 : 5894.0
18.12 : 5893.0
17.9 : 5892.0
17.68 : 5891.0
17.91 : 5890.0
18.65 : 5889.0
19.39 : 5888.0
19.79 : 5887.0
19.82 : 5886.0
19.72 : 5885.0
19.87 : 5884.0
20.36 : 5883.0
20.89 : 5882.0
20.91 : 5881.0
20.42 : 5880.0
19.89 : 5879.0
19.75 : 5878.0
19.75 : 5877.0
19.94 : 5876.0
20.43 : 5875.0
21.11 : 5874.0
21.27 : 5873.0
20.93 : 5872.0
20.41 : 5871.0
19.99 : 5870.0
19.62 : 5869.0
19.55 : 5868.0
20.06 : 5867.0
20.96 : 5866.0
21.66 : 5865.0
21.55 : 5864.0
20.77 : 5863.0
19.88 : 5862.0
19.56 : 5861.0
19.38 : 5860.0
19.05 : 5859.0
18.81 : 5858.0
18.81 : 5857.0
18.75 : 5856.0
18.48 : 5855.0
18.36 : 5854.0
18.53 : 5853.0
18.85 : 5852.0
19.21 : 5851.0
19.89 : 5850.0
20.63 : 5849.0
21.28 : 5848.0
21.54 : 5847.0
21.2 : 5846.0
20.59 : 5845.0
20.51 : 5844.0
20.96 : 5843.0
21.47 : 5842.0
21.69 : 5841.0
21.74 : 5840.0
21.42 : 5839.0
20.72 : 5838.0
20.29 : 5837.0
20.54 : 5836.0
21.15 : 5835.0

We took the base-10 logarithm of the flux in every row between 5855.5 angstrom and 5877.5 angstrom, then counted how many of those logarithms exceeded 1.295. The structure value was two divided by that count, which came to 0.143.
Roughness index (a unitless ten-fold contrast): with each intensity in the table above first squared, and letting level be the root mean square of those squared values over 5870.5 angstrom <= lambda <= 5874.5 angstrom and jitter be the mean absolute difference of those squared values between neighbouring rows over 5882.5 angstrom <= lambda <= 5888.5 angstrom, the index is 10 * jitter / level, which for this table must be 0.21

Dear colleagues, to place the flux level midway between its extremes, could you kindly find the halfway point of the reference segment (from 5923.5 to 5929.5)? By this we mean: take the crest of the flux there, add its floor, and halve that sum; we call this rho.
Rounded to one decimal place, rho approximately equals 20.1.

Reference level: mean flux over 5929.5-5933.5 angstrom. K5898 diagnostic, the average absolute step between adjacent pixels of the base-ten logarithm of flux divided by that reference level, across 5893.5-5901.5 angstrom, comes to 0.015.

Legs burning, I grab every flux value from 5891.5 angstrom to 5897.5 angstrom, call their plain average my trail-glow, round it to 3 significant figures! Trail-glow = 17.6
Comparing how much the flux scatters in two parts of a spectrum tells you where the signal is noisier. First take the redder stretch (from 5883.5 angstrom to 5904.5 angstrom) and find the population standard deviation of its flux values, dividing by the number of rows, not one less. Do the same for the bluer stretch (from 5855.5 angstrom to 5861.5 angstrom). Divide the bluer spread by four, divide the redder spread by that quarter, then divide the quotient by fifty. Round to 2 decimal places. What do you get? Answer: 0.27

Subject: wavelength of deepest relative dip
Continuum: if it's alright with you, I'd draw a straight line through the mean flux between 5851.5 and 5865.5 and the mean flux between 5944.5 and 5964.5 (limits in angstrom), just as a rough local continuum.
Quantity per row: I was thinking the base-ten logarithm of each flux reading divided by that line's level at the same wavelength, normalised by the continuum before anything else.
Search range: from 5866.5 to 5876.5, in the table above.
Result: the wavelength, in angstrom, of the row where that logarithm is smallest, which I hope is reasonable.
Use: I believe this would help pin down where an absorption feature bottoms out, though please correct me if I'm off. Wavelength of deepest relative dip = 5868.0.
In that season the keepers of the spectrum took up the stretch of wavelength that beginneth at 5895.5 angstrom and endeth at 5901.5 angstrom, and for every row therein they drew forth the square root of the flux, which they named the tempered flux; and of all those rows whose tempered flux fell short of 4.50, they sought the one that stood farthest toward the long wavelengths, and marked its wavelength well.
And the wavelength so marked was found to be 5901.0 angstrom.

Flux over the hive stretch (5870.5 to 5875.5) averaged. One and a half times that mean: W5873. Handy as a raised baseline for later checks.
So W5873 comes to 31.2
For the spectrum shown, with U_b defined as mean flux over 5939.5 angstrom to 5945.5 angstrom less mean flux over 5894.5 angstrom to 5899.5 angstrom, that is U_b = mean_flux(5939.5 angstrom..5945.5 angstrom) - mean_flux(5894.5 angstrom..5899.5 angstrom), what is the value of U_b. 3.1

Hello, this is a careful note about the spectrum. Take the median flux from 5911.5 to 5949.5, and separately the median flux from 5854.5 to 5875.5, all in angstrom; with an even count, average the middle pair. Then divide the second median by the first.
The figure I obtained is 0.99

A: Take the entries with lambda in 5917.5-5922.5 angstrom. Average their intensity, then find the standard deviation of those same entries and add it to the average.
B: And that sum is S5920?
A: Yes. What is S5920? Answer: 20.2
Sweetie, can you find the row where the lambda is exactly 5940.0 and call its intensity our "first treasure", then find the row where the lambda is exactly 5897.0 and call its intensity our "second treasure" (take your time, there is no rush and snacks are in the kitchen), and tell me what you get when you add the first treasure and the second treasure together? 37.8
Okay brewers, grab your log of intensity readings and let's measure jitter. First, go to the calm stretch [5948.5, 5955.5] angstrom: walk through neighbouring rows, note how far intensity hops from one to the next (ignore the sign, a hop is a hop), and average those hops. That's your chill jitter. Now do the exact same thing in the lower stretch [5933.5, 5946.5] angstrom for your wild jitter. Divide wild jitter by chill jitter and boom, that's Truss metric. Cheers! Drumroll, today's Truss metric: 6.1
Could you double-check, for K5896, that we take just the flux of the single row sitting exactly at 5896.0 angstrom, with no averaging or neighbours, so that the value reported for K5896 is 17.1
